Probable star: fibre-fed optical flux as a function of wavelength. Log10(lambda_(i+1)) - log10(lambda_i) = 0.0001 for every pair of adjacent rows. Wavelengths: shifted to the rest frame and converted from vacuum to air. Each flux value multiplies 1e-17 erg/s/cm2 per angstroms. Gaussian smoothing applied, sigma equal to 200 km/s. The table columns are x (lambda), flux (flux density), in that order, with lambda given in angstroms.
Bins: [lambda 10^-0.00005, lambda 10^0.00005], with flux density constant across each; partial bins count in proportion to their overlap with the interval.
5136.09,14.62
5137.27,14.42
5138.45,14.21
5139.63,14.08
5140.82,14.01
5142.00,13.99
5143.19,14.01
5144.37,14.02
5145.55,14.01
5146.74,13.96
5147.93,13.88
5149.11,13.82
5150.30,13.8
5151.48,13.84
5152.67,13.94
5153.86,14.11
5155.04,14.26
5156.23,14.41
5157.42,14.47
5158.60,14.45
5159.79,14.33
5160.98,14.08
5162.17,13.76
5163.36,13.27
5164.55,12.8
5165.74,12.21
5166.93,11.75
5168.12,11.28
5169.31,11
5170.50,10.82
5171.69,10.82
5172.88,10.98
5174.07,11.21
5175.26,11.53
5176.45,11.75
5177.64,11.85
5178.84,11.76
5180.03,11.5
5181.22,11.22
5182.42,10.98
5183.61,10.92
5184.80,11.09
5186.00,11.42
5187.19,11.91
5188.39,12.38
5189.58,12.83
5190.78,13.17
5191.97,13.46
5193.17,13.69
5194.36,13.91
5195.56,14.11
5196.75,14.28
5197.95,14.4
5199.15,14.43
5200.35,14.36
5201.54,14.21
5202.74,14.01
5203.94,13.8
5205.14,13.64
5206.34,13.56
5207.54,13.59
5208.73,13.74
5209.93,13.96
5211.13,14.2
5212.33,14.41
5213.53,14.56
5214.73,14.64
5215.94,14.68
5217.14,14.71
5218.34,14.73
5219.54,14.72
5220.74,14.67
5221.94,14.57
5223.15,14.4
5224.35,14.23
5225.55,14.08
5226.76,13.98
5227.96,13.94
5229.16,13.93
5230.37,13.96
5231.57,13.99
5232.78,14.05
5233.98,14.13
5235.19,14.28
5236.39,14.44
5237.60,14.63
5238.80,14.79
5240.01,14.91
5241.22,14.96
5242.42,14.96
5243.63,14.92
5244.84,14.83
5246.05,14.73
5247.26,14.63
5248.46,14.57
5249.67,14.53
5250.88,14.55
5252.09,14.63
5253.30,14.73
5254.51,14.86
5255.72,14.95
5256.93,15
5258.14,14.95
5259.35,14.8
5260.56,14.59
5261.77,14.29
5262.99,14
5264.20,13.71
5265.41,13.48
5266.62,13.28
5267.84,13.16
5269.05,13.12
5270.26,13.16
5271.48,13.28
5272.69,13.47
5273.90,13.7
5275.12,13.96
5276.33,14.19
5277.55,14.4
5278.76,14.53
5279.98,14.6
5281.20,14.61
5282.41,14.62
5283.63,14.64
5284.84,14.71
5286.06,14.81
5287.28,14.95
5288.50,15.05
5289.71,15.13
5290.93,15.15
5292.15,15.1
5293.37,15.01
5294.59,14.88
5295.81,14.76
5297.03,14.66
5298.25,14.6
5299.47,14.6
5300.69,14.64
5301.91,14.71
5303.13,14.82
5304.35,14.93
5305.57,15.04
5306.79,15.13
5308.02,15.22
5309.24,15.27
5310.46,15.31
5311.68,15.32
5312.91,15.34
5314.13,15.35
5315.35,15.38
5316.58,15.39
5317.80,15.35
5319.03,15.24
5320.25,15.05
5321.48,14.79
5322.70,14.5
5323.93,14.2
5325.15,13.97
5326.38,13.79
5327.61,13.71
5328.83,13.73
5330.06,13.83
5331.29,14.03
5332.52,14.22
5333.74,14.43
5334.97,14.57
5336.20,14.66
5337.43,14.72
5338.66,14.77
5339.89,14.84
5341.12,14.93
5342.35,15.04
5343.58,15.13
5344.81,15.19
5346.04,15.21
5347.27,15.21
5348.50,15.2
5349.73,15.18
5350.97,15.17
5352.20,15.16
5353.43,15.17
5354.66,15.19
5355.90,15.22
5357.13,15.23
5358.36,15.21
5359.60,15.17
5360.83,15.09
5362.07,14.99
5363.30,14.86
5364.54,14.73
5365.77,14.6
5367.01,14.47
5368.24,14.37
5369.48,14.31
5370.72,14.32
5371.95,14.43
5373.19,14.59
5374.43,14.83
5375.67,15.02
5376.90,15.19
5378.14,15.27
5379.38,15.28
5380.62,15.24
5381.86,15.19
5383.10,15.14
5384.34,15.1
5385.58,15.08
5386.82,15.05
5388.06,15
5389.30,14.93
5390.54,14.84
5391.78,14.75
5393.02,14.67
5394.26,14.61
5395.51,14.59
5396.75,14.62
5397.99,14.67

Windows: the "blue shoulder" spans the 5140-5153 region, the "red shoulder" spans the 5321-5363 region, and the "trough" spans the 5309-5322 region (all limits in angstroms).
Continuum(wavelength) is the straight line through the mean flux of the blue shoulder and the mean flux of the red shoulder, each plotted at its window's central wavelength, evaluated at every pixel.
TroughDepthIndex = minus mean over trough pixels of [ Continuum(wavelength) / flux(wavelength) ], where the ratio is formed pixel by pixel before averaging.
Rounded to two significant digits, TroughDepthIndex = -0.96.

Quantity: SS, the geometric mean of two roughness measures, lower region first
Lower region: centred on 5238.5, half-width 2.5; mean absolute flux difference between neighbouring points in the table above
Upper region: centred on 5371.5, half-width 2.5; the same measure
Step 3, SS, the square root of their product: 0.121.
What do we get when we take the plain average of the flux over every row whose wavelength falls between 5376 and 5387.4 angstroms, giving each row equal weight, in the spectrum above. 15.17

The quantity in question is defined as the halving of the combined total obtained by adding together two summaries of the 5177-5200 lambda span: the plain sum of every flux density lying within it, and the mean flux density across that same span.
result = 126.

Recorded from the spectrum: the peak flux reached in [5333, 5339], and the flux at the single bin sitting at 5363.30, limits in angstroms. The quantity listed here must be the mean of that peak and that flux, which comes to 14.8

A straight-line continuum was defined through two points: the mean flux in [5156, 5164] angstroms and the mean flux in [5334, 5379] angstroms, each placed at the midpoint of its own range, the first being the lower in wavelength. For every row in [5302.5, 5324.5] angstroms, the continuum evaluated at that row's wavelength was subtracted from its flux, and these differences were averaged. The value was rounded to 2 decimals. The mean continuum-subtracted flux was 0.35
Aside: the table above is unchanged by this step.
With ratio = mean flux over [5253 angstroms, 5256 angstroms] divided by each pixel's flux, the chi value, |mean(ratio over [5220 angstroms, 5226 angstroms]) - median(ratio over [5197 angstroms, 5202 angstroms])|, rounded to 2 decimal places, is 0.00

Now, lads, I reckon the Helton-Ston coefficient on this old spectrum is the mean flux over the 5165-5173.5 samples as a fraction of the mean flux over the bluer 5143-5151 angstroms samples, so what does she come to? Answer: 0.81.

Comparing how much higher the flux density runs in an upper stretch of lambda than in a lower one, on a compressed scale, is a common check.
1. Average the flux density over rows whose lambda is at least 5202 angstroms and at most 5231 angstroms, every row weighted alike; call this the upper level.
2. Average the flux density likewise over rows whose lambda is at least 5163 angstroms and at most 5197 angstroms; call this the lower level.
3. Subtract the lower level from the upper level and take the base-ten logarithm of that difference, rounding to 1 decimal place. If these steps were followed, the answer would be 0.3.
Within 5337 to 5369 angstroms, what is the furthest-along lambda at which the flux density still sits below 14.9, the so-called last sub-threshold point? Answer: 5368.24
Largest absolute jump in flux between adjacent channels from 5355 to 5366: 0.13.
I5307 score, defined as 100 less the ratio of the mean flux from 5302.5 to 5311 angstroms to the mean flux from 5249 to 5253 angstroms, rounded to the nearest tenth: 99.0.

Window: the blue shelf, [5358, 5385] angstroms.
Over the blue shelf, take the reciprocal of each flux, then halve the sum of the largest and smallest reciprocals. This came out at 0.068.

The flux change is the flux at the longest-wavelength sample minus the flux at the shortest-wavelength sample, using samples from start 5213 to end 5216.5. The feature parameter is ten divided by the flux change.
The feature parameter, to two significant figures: 83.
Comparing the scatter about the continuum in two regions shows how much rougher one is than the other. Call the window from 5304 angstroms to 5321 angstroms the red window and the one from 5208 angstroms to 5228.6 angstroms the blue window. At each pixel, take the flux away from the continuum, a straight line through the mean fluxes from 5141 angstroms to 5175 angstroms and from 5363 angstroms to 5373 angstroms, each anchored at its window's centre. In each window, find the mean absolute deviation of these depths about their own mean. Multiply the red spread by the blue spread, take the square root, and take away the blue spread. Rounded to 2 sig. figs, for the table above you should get -0.11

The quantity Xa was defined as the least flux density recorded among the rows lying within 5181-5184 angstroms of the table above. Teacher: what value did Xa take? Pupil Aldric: 10.92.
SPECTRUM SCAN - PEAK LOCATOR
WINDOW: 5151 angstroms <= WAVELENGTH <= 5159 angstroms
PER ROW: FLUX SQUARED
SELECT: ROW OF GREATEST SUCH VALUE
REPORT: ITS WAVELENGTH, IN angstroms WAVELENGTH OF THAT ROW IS 5157.42 angstroms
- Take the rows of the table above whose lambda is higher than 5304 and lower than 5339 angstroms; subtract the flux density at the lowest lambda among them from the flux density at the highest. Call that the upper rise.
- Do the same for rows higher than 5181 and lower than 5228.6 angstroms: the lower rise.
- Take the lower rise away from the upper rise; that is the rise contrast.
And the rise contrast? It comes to -2.9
